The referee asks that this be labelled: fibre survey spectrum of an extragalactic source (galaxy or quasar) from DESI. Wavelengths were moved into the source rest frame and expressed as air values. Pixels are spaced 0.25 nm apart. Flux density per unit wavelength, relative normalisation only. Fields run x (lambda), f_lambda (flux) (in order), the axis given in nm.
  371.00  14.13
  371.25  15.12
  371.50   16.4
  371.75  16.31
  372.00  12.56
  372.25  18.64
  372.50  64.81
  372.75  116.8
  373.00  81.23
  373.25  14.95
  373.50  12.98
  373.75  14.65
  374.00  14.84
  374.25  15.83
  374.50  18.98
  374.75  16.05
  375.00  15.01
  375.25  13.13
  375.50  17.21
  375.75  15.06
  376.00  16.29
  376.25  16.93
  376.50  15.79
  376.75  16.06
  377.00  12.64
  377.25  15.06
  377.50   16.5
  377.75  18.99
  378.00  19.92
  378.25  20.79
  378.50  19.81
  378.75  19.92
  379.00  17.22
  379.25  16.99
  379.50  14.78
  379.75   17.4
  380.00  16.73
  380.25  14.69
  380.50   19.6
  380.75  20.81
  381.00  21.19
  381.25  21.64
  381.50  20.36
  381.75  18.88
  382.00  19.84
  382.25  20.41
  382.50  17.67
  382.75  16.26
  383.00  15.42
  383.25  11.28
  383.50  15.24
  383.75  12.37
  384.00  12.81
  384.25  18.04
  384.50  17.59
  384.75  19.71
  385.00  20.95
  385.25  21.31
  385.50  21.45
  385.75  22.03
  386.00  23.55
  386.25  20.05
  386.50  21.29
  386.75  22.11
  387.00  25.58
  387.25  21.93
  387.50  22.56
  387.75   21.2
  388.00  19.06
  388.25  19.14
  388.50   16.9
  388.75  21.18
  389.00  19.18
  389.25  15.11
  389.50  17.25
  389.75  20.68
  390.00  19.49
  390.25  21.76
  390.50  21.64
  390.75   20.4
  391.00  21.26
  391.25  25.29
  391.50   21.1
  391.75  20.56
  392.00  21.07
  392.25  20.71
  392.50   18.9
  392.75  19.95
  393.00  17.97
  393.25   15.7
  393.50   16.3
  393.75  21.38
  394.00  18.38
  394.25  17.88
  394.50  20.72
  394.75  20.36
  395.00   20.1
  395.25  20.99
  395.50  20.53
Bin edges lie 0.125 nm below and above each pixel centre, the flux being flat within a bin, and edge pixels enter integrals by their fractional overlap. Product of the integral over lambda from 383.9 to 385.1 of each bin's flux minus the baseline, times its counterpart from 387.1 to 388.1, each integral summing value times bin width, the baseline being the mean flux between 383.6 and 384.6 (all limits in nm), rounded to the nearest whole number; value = 20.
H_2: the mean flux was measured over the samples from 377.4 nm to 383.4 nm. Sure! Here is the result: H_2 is 18.2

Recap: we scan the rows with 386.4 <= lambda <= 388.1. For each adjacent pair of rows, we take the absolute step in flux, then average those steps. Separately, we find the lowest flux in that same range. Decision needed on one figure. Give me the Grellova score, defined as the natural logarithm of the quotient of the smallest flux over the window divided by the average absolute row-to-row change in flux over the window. 2.2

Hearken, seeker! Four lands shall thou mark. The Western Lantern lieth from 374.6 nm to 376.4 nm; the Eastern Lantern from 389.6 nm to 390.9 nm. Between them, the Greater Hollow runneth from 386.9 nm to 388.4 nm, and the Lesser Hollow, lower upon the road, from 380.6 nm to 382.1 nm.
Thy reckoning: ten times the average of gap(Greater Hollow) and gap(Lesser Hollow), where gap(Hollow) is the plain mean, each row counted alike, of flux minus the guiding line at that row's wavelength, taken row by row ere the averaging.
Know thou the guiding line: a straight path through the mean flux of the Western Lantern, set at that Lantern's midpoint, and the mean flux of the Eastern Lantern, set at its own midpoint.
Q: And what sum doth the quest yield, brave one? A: 22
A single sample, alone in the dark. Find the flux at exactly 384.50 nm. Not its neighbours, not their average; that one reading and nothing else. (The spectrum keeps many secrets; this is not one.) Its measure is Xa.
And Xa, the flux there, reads 17.59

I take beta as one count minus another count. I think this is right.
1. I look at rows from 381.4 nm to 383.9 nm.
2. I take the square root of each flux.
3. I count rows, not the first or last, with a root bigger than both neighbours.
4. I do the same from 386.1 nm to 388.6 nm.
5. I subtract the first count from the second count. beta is 1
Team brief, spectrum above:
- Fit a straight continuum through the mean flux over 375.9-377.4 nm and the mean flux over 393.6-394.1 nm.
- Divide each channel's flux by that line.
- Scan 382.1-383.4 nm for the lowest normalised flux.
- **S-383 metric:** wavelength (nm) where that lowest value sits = 383.25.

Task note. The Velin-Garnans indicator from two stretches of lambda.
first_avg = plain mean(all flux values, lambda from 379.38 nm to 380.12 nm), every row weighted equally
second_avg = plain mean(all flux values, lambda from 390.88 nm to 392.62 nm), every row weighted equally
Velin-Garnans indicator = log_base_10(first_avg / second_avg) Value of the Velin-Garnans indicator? -0.12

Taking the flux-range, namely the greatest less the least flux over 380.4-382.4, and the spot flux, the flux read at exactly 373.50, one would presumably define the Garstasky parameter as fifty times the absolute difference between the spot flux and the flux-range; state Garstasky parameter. 511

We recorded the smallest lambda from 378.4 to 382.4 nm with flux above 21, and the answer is 381.00 nm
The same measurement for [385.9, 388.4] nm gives 386.00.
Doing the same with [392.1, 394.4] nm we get 393.75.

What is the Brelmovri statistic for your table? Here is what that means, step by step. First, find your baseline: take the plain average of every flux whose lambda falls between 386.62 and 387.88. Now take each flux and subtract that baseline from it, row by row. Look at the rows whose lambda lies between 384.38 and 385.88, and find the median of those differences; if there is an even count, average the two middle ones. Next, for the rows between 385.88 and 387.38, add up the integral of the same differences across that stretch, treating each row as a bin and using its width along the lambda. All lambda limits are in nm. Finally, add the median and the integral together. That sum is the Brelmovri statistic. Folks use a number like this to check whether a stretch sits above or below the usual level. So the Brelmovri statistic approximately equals -1.9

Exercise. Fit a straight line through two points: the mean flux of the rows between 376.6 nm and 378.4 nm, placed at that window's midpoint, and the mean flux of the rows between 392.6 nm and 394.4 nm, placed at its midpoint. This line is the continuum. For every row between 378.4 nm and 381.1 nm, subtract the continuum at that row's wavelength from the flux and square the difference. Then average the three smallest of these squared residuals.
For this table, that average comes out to 0.0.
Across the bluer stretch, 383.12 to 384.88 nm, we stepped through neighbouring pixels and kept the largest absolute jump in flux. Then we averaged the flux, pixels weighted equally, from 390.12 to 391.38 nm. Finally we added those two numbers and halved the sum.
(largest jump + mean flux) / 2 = 14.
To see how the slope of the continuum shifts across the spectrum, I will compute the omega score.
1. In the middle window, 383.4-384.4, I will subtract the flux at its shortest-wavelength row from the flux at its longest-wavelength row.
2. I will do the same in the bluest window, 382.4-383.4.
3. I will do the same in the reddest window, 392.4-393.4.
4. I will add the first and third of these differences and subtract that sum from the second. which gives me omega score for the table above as -6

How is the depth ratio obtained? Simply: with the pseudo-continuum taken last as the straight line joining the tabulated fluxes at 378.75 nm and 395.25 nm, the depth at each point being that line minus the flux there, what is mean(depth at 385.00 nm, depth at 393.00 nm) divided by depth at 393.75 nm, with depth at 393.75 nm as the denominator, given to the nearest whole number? -2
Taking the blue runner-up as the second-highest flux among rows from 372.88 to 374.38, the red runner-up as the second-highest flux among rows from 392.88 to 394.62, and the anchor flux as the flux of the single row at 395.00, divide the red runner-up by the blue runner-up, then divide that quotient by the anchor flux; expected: 0.065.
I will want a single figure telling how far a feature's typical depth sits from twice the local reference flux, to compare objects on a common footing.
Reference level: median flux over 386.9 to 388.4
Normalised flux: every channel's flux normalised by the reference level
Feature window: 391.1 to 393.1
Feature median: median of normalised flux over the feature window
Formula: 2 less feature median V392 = 1.04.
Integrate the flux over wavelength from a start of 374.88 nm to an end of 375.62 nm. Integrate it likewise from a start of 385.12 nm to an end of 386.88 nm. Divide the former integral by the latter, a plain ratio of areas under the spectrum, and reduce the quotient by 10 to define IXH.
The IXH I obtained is -9.7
